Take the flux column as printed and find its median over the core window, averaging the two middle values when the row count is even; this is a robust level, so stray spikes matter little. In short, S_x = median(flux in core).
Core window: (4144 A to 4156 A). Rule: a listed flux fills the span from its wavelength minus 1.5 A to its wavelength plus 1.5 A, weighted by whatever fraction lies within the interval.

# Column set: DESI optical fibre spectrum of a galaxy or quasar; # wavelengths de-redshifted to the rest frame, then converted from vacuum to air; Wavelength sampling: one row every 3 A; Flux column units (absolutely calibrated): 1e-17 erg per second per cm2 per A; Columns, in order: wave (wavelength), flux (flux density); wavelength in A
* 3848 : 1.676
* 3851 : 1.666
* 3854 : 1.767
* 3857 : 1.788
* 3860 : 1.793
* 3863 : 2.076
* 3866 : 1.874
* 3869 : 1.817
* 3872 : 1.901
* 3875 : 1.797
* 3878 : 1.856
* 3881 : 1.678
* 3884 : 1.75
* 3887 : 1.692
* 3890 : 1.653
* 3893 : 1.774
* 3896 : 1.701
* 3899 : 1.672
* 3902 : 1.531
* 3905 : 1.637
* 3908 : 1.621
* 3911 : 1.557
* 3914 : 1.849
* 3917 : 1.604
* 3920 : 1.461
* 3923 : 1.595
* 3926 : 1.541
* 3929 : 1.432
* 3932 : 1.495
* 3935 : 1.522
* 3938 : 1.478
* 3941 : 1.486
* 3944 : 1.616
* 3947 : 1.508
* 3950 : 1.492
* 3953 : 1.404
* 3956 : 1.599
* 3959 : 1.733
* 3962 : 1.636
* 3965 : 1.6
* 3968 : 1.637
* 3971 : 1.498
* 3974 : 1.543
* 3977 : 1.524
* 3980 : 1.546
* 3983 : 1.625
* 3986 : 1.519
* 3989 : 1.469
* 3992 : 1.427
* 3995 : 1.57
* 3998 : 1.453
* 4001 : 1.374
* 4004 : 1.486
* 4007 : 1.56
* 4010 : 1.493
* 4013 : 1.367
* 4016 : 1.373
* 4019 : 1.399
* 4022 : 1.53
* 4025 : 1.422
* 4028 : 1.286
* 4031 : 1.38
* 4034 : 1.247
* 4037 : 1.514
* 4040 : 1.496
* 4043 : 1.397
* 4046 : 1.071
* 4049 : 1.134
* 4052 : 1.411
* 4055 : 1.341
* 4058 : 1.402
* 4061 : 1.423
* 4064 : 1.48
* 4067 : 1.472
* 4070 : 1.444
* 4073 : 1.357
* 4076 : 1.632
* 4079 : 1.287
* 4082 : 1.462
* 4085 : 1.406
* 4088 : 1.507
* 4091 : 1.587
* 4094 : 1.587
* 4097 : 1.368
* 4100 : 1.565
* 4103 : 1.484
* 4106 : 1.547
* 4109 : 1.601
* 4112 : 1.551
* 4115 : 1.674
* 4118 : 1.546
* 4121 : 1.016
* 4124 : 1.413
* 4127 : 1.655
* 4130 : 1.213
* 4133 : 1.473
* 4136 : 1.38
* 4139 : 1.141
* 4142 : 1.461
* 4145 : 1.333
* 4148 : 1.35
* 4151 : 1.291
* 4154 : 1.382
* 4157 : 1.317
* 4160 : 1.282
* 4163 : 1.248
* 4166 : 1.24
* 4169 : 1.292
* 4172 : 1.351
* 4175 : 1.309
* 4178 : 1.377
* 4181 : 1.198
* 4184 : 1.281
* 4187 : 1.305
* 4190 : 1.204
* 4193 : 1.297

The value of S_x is 1.3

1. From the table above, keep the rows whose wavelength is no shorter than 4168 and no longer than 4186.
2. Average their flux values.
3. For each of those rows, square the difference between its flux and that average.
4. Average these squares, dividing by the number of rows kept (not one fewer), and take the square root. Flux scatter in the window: 0.057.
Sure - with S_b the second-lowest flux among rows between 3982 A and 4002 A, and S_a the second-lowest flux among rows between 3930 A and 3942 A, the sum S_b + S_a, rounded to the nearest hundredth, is 2.91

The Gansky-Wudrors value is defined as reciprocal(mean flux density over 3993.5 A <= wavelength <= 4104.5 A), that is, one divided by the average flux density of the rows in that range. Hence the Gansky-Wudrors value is 0.70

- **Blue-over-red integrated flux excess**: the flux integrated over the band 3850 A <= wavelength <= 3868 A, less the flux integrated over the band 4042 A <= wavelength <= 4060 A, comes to 10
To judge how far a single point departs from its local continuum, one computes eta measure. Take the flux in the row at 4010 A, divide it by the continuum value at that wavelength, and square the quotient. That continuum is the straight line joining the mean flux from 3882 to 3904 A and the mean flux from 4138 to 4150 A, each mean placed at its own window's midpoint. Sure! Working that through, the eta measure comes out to 0.97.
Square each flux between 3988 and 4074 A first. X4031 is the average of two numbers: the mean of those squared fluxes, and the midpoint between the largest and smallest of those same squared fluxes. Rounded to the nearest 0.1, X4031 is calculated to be 1.9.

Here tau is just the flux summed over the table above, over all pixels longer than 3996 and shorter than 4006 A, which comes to 4.31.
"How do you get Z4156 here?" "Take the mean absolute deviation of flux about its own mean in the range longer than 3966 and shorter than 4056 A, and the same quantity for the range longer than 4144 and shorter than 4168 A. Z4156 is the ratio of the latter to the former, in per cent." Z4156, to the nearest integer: 41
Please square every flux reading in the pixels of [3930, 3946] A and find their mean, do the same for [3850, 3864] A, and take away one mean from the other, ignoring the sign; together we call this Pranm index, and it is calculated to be 1.0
